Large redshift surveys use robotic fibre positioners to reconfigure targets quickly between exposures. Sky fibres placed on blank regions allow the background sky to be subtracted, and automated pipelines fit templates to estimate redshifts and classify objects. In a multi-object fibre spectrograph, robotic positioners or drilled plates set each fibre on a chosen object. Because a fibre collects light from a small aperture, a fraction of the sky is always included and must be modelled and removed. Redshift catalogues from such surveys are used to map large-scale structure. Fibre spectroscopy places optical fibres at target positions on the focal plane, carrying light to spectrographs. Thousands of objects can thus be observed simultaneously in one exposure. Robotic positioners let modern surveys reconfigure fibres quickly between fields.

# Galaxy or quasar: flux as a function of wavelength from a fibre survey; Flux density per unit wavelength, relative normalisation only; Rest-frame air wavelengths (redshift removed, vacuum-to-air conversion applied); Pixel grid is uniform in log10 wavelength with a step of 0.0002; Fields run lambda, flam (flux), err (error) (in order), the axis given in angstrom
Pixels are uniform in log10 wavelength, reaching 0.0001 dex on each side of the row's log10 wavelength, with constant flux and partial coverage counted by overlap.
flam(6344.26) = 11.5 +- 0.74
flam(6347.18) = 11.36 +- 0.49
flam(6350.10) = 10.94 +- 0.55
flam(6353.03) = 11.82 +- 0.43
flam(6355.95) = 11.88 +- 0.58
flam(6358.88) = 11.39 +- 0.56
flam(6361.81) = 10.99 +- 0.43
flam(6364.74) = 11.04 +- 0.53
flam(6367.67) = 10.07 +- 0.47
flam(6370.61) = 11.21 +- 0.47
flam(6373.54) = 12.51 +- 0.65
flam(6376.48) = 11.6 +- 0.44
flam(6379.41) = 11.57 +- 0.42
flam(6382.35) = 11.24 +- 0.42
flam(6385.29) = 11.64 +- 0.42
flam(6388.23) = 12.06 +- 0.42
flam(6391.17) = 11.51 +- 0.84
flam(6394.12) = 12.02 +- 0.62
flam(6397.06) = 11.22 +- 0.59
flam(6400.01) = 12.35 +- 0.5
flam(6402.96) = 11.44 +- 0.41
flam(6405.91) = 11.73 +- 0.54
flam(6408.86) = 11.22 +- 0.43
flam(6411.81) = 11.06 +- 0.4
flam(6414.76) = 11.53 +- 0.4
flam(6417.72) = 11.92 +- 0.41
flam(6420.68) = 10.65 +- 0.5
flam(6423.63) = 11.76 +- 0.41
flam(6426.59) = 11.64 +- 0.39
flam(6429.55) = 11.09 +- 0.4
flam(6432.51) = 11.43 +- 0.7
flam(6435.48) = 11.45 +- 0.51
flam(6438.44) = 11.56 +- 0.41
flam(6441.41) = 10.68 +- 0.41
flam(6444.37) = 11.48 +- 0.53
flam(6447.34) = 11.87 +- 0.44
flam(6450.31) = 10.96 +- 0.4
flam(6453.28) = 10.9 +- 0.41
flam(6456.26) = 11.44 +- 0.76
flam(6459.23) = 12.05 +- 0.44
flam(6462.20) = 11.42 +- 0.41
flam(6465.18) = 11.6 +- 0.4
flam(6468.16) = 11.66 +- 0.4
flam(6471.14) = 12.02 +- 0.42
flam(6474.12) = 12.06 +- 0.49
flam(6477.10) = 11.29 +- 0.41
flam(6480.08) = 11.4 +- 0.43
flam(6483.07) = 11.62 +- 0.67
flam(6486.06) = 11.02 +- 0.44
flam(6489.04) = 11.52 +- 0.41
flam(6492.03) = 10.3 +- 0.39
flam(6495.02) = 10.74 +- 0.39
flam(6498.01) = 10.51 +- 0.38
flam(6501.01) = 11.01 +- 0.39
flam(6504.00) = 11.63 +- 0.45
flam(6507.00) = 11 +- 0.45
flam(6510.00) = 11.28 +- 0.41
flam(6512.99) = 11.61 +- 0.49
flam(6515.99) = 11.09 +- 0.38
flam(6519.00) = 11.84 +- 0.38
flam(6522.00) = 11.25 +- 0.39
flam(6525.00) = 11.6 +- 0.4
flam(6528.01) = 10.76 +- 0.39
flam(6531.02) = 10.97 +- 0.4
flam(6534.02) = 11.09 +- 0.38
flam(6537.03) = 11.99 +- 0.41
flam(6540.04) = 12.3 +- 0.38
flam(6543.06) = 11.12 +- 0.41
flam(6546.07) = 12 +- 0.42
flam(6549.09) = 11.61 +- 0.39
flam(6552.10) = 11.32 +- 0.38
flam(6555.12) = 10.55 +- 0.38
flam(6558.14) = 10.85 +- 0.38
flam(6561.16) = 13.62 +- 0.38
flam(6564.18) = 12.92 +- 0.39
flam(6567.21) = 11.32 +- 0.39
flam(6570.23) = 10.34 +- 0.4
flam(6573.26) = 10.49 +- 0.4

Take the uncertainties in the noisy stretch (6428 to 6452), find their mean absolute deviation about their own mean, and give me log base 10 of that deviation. -1.10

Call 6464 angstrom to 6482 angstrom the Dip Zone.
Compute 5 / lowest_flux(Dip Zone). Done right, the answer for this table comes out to 0.44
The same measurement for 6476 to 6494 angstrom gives 0.49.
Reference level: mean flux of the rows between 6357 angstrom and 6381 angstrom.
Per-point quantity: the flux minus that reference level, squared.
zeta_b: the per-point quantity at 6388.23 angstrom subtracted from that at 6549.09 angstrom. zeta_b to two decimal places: -0.48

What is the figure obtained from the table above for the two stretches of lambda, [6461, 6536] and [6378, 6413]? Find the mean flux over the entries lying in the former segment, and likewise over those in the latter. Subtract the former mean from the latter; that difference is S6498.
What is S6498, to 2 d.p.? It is 0.30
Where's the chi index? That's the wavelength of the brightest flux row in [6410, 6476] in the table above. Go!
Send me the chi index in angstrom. 6474.12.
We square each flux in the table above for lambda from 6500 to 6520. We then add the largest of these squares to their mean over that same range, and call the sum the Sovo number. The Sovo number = 269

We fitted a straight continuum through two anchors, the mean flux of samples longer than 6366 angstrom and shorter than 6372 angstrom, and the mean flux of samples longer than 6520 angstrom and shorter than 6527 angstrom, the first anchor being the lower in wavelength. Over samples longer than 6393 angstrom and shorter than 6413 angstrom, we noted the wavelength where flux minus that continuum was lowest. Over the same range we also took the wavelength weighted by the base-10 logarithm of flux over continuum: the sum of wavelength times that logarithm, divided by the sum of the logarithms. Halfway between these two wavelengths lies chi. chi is 6406.3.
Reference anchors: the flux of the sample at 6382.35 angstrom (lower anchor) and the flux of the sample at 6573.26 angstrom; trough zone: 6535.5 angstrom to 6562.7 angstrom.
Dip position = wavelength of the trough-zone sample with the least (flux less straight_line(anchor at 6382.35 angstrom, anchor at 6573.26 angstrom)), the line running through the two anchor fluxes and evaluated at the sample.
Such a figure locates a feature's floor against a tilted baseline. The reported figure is 6555.12 angstrom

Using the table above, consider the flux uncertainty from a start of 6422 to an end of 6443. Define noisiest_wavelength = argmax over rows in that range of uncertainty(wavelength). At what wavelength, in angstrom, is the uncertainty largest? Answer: 6432.51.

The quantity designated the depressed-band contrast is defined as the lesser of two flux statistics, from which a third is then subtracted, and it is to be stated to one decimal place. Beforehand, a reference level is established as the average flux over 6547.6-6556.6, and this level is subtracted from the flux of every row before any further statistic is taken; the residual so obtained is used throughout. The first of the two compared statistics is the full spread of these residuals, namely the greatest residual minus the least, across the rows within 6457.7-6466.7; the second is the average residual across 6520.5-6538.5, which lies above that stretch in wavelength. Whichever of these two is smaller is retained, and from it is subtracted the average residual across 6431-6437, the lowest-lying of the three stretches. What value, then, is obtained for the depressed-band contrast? -0.2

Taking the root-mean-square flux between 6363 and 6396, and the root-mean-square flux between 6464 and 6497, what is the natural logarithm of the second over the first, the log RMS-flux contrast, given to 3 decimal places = -0.010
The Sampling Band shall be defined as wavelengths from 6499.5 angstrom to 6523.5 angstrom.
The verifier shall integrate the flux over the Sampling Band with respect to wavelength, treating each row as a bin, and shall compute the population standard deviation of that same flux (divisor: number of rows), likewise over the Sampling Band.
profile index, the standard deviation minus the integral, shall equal -272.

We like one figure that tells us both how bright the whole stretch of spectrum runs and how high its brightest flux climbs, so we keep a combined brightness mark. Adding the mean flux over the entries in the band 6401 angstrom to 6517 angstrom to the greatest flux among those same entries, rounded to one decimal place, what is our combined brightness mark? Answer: 23.4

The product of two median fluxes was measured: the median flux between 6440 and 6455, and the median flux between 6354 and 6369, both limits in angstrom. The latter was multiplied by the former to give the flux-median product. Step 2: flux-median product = 121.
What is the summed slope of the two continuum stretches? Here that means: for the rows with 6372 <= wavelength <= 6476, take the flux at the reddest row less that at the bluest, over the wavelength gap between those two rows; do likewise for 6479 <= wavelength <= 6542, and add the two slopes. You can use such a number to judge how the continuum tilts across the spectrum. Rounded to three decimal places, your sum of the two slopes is 0.011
